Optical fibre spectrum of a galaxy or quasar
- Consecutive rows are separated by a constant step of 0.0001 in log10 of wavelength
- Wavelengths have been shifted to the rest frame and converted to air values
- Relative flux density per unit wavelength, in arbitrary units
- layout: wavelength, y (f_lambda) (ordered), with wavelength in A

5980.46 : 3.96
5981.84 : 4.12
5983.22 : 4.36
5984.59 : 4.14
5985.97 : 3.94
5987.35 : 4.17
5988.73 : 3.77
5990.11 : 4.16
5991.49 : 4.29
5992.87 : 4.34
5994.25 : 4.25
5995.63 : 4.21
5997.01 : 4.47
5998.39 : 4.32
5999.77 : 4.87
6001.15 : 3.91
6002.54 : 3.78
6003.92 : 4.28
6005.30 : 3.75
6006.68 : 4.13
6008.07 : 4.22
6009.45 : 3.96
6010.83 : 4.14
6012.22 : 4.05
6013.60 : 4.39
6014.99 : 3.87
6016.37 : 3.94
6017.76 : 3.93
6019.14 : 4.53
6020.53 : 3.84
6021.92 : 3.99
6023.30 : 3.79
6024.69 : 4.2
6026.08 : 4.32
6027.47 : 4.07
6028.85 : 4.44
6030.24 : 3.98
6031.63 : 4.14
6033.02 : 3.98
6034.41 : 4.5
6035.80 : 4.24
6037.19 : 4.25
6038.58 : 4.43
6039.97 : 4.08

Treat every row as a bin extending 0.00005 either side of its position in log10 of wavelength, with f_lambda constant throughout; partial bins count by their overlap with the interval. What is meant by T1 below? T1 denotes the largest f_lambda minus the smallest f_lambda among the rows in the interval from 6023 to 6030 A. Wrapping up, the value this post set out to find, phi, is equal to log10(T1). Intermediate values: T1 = 0.65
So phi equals -0.19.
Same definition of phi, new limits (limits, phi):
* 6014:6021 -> -0.16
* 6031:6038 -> -0.28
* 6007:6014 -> -0.37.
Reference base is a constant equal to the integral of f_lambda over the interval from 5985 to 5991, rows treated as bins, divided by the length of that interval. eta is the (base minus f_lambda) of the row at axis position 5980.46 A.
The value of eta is 0.06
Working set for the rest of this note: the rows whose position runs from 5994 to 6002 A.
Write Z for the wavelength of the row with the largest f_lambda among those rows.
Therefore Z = 5999.77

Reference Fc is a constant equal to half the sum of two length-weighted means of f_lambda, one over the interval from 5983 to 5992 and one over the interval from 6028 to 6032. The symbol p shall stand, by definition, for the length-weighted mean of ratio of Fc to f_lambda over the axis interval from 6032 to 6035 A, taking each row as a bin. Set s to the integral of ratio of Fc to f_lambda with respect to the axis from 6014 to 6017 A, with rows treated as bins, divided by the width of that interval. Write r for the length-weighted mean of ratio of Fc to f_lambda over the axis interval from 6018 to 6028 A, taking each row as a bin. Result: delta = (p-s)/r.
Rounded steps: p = 0.99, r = 1.02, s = 1.05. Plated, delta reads -0.064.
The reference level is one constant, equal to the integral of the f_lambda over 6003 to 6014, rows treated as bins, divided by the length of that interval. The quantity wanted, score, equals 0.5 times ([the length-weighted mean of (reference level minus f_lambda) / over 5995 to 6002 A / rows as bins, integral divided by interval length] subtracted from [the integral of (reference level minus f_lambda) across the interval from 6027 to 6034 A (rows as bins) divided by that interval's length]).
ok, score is 0.103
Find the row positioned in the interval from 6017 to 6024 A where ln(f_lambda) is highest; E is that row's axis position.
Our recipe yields 6019.14 A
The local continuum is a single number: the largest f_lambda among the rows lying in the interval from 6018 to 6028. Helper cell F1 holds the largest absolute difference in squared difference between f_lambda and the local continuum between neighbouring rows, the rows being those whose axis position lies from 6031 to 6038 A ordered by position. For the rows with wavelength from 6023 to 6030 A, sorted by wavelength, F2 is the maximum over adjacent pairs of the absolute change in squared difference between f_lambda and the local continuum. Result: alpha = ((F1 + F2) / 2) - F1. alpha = 0.07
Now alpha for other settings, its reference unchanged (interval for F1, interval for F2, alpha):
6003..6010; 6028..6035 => -0.12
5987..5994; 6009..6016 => -0.02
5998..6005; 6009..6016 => -0.04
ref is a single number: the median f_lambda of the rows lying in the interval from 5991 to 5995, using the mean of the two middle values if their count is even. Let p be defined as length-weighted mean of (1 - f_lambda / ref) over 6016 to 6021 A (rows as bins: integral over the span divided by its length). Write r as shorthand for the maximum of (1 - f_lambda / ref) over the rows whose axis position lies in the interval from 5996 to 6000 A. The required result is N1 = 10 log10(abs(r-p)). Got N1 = -12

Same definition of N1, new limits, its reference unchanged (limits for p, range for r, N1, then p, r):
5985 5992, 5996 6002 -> -14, 0.053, 0.09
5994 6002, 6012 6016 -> -10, -0.010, 0.10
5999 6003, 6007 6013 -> -12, 0.018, 0.08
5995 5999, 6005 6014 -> -9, -0.011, 0.13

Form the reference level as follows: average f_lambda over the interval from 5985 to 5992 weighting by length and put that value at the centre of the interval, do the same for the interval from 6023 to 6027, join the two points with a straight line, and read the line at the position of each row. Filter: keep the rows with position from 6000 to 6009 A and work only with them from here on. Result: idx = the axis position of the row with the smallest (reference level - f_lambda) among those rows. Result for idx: 6003.92 A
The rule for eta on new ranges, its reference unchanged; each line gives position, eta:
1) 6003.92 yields -0.26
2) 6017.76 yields 0.09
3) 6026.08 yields -0.30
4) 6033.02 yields 0.04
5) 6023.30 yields 0.23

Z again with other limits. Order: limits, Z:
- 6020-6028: 6026.08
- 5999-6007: 5999.77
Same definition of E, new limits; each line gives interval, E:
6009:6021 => 6019.14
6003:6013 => 6003.92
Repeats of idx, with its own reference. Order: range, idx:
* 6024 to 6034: 6028.85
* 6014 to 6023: 6019.14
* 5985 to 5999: 5997.01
